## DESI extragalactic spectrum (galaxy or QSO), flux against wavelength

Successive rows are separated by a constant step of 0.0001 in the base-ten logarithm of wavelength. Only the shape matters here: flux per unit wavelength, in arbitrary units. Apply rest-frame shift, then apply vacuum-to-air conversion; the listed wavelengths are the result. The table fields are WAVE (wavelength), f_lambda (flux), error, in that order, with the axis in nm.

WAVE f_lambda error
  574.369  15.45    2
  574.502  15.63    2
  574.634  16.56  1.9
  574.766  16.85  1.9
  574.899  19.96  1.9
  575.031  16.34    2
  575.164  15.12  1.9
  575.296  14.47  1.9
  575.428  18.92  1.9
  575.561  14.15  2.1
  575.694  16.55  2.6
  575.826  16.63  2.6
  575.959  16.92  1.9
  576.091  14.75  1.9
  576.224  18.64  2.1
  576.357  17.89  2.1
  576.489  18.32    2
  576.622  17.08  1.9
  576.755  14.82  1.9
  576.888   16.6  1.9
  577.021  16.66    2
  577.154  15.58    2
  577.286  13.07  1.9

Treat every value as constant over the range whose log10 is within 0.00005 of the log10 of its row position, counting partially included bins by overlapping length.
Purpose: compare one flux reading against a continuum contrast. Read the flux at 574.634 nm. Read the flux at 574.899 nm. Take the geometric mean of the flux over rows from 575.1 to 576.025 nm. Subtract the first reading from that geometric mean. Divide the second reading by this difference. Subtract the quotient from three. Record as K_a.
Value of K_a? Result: 41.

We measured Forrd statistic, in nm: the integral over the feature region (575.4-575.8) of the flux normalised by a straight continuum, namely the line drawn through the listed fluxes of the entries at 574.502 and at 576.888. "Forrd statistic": 0.41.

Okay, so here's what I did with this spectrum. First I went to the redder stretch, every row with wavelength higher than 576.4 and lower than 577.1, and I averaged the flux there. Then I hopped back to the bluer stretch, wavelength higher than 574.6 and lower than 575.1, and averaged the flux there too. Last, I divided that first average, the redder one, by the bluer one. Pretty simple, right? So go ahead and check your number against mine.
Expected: 0.96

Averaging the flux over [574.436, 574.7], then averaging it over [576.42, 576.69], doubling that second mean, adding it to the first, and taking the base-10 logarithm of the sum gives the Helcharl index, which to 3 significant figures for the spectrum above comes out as 1.71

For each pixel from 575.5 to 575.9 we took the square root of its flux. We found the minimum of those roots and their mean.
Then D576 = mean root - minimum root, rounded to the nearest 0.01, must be 0.21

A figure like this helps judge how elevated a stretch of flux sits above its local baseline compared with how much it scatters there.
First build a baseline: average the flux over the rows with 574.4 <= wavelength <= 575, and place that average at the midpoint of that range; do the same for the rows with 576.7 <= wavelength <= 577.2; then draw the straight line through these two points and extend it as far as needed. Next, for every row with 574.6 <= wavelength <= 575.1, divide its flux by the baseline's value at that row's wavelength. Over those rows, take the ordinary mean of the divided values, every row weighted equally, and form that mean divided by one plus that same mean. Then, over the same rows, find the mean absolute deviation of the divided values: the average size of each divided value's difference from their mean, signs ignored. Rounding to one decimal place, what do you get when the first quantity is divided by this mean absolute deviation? 6.7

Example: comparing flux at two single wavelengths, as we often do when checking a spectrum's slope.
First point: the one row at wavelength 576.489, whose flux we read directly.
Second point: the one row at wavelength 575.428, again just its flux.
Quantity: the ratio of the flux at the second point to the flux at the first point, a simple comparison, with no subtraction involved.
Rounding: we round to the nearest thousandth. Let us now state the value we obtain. 1.033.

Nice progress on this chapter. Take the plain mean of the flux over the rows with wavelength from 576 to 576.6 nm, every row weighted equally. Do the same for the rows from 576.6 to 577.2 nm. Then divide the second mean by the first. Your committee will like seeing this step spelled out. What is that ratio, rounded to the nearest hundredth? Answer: 0.93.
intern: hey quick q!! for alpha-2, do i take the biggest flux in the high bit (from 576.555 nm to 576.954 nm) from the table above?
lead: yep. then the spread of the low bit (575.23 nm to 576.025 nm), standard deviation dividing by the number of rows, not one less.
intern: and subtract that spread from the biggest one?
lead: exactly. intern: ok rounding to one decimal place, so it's 15.5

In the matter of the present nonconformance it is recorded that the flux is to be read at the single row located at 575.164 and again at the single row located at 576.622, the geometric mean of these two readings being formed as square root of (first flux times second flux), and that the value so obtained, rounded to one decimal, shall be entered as 16.1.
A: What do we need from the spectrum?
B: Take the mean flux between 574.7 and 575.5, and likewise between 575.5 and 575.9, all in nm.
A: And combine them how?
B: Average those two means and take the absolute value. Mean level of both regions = 16.4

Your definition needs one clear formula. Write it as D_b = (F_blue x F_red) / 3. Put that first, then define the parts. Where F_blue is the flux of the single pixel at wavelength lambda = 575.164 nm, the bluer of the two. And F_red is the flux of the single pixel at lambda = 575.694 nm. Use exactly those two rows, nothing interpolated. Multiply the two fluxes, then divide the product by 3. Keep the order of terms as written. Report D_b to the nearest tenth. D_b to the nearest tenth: 83.4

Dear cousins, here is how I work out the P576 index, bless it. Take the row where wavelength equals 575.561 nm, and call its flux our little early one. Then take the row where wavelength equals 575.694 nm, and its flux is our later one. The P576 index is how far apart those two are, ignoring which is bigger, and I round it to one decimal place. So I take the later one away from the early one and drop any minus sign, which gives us 2.4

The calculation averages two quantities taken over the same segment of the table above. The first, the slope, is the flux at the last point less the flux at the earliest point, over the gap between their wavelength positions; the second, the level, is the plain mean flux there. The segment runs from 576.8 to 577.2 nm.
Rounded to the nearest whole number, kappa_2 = 6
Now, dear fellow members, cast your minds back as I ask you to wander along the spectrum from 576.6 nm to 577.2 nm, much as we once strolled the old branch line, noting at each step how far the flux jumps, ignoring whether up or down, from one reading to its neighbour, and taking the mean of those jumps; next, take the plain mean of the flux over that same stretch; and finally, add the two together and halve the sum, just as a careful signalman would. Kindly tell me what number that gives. 8.7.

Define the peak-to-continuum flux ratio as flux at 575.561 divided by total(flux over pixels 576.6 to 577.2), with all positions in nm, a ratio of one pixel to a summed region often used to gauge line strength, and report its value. 0.18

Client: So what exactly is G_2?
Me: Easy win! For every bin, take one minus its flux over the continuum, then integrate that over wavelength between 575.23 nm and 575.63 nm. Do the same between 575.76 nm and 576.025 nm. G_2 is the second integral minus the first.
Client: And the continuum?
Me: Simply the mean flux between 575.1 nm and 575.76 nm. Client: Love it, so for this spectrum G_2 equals -0.02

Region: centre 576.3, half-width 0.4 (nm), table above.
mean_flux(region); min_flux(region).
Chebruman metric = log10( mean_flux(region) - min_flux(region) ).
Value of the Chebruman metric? 0.40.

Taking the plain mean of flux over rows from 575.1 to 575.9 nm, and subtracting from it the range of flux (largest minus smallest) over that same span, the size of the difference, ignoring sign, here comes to 11.2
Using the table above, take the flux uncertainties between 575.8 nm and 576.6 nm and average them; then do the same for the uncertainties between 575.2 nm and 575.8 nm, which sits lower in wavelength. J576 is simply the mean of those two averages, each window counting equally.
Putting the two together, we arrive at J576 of 2.11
